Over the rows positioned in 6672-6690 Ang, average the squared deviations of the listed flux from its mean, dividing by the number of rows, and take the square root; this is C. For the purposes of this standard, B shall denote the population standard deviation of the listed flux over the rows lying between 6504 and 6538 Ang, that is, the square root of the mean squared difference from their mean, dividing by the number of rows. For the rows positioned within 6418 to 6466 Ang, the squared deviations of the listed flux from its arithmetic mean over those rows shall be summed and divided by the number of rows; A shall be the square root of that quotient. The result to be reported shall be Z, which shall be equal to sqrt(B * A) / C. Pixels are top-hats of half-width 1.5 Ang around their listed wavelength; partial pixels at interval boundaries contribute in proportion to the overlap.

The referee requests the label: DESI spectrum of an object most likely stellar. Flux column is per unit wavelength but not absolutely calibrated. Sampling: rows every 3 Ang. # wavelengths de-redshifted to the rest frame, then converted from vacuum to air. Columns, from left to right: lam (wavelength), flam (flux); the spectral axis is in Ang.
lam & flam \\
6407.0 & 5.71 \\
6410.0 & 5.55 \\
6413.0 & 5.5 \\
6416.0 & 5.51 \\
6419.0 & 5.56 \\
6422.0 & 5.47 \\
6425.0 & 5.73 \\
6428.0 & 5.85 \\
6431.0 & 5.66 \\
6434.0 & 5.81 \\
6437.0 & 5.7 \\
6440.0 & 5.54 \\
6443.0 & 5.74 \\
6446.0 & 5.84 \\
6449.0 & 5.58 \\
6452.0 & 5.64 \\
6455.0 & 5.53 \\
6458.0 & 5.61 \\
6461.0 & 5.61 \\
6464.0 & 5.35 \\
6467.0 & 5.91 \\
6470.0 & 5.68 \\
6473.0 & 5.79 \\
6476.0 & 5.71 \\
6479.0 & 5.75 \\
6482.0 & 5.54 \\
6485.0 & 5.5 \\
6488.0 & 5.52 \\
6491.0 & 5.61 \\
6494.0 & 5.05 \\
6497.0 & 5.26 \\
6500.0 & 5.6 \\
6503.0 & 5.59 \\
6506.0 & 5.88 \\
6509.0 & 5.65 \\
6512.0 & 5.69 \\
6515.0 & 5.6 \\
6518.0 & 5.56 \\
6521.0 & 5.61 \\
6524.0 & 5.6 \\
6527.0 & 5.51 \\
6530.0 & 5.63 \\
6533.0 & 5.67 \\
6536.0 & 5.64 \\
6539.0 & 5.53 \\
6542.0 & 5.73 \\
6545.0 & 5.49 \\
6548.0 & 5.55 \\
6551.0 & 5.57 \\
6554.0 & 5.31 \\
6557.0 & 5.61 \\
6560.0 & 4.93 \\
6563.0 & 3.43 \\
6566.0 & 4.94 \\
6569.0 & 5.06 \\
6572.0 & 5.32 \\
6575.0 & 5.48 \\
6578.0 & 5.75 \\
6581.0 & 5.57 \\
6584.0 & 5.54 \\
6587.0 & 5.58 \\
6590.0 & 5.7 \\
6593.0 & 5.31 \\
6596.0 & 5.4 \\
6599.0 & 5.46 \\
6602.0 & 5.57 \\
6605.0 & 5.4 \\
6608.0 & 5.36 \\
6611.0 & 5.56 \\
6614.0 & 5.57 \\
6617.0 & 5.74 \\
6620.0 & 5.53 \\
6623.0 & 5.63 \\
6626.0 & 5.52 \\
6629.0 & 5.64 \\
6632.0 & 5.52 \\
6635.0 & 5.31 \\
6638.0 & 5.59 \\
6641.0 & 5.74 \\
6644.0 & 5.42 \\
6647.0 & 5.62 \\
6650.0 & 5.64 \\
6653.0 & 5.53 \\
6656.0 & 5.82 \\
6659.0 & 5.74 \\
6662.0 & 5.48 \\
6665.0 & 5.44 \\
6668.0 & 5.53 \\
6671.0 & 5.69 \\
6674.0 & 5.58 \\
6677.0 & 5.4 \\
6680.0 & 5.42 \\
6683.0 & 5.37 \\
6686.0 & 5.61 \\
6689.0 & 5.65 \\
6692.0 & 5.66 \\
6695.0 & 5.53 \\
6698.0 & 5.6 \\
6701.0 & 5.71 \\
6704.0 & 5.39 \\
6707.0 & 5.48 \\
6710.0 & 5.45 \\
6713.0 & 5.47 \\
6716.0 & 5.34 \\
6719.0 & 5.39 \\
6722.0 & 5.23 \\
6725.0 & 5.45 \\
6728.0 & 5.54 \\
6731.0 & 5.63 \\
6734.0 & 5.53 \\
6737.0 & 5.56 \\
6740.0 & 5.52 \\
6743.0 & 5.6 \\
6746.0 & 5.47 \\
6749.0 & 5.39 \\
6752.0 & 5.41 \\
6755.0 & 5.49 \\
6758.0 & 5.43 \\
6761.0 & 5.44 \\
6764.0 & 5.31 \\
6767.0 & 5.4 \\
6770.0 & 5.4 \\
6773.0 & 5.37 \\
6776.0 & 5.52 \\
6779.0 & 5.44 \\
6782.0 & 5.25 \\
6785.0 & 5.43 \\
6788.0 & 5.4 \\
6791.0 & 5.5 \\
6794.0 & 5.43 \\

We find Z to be 0.98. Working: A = 0.133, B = 0.090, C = 0.11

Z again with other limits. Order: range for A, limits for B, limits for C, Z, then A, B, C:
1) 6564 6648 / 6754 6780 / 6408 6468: 0.74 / 0.185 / 0.059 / 0.14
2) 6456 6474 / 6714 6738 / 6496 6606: 0.37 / 0.174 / 0.124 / 0.39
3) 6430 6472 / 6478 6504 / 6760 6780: 2.73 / 0.138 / 0.198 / 0.06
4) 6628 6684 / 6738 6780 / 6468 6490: 0.89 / 0.136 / 0.071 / 0.11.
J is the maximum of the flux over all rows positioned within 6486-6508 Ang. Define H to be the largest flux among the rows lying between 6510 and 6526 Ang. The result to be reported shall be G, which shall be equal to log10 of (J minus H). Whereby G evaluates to -0.72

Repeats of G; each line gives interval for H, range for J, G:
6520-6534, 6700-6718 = -1.40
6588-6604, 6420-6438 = -0.82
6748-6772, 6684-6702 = -0.66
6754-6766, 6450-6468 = -0.38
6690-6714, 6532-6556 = -1.70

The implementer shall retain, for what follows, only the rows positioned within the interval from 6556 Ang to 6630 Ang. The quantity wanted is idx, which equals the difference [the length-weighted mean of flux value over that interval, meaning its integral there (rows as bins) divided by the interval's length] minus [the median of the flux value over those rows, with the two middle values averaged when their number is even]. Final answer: -0.149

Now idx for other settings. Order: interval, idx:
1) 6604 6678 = 0.002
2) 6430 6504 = -0.005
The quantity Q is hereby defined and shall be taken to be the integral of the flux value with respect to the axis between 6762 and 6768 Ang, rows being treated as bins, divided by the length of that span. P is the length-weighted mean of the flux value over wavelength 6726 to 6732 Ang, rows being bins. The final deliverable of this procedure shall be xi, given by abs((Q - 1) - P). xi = 1.21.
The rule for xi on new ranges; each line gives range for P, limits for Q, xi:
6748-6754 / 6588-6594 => 0.88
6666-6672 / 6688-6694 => 0.94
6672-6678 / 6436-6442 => 0.89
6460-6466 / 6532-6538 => 0.86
